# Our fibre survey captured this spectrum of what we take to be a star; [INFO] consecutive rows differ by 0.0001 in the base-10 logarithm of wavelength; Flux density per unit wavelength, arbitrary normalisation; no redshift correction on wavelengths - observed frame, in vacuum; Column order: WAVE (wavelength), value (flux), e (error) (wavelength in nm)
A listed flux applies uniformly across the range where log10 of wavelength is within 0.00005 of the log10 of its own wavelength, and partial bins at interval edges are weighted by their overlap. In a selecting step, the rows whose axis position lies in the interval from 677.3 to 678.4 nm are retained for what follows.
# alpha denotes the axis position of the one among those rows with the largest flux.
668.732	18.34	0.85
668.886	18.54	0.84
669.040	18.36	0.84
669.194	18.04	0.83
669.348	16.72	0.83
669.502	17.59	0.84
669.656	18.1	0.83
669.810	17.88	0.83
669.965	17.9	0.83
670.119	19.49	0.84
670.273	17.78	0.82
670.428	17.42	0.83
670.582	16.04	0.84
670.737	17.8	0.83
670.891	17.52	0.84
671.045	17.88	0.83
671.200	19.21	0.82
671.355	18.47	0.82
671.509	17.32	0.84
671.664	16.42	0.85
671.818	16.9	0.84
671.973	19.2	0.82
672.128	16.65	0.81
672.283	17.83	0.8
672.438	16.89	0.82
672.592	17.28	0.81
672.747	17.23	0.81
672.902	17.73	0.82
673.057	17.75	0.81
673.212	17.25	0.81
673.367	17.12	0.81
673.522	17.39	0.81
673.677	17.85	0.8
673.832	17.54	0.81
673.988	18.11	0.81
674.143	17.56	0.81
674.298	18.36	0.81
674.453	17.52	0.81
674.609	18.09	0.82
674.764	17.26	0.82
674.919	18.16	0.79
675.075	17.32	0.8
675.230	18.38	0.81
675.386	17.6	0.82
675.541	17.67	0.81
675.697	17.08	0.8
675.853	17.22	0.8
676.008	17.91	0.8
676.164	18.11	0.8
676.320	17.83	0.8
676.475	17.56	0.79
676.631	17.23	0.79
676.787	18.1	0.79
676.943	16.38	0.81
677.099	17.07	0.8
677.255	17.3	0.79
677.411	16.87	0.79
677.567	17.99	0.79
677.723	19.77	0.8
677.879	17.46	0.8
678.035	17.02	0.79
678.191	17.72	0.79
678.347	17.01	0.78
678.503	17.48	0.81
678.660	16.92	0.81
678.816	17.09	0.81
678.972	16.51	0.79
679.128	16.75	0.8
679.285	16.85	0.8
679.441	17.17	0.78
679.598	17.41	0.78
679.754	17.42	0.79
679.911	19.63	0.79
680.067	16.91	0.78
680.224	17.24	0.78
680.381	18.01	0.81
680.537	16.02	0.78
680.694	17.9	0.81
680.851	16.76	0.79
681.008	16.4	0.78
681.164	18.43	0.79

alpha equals 677.723 nm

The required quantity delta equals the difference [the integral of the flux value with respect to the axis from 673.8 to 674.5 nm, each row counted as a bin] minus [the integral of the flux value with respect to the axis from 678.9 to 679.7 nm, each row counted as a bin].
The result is -1.1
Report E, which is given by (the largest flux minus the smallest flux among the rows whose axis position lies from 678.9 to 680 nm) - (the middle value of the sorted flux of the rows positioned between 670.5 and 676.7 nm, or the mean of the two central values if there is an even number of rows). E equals -14.4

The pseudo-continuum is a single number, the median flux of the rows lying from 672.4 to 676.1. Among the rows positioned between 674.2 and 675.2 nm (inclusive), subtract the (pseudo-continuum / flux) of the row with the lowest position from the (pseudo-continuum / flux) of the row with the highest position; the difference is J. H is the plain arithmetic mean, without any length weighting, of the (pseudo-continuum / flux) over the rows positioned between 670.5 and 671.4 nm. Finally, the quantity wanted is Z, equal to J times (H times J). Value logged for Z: 0.0033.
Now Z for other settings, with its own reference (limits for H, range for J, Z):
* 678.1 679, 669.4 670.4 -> 0.0001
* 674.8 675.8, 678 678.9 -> 0.0000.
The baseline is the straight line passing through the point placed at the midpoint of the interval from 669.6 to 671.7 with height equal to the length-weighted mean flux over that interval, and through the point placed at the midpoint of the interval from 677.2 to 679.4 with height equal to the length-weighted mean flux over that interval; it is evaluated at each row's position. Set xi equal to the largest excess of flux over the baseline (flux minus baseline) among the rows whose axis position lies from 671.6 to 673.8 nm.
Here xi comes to 1.5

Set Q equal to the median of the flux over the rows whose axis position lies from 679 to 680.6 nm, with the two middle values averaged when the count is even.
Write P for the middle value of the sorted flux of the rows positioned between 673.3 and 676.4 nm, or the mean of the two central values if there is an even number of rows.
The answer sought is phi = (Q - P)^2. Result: 0.185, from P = 17.6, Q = 17.2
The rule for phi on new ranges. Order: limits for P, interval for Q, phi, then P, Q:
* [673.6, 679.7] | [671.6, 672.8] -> 0.172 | 17.5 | 17.1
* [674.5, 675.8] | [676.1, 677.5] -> 0.112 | 17.6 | 17.3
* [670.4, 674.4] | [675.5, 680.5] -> 0.068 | 17.5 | 17.3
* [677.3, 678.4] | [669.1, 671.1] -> 0.116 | 17.5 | 17.8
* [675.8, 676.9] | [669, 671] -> 0.001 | 17.8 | 17.8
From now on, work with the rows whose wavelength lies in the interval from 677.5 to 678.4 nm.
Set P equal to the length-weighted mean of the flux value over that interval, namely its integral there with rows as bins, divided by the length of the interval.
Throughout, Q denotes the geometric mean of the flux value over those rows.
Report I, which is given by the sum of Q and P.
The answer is 35.7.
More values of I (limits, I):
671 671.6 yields 36.4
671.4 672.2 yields 34.6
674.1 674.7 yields 35.8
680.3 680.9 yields 34.3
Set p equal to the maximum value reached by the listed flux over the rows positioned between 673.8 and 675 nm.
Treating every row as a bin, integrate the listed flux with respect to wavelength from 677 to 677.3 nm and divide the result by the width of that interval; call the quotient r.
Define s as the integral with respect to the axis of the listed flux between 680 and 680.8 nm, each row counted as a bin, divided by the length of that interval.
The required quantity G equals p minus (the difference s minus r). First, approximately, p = 18.36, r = 17.1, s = 17.19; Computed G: 18.3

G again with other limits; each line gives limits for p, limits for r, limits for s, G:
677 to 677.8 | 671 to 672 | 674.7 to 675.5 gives 19.9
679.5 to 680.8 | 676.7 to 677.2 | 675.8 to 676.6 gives 19.1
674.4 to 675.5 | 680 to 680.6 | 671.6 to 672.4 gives 18.1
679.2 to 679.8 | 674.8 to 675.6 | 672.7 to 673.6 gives 17.8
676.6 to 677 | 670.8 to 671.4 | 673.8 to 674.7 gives 18.5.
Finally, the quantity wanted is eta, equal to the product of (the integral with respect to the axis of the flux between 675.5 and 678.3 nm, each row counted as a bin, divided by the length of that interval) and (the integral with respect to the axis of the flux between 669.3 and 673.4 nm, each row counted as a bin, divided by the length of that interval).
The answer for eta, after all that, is 309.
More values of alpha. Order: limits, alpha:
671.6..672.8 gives 671.973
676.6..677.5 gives 676.787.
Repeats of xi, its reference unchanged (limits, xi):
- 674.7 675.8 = 0.8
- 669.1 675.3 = 1.6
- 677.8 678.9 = 0.4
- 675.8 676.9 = 0.7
